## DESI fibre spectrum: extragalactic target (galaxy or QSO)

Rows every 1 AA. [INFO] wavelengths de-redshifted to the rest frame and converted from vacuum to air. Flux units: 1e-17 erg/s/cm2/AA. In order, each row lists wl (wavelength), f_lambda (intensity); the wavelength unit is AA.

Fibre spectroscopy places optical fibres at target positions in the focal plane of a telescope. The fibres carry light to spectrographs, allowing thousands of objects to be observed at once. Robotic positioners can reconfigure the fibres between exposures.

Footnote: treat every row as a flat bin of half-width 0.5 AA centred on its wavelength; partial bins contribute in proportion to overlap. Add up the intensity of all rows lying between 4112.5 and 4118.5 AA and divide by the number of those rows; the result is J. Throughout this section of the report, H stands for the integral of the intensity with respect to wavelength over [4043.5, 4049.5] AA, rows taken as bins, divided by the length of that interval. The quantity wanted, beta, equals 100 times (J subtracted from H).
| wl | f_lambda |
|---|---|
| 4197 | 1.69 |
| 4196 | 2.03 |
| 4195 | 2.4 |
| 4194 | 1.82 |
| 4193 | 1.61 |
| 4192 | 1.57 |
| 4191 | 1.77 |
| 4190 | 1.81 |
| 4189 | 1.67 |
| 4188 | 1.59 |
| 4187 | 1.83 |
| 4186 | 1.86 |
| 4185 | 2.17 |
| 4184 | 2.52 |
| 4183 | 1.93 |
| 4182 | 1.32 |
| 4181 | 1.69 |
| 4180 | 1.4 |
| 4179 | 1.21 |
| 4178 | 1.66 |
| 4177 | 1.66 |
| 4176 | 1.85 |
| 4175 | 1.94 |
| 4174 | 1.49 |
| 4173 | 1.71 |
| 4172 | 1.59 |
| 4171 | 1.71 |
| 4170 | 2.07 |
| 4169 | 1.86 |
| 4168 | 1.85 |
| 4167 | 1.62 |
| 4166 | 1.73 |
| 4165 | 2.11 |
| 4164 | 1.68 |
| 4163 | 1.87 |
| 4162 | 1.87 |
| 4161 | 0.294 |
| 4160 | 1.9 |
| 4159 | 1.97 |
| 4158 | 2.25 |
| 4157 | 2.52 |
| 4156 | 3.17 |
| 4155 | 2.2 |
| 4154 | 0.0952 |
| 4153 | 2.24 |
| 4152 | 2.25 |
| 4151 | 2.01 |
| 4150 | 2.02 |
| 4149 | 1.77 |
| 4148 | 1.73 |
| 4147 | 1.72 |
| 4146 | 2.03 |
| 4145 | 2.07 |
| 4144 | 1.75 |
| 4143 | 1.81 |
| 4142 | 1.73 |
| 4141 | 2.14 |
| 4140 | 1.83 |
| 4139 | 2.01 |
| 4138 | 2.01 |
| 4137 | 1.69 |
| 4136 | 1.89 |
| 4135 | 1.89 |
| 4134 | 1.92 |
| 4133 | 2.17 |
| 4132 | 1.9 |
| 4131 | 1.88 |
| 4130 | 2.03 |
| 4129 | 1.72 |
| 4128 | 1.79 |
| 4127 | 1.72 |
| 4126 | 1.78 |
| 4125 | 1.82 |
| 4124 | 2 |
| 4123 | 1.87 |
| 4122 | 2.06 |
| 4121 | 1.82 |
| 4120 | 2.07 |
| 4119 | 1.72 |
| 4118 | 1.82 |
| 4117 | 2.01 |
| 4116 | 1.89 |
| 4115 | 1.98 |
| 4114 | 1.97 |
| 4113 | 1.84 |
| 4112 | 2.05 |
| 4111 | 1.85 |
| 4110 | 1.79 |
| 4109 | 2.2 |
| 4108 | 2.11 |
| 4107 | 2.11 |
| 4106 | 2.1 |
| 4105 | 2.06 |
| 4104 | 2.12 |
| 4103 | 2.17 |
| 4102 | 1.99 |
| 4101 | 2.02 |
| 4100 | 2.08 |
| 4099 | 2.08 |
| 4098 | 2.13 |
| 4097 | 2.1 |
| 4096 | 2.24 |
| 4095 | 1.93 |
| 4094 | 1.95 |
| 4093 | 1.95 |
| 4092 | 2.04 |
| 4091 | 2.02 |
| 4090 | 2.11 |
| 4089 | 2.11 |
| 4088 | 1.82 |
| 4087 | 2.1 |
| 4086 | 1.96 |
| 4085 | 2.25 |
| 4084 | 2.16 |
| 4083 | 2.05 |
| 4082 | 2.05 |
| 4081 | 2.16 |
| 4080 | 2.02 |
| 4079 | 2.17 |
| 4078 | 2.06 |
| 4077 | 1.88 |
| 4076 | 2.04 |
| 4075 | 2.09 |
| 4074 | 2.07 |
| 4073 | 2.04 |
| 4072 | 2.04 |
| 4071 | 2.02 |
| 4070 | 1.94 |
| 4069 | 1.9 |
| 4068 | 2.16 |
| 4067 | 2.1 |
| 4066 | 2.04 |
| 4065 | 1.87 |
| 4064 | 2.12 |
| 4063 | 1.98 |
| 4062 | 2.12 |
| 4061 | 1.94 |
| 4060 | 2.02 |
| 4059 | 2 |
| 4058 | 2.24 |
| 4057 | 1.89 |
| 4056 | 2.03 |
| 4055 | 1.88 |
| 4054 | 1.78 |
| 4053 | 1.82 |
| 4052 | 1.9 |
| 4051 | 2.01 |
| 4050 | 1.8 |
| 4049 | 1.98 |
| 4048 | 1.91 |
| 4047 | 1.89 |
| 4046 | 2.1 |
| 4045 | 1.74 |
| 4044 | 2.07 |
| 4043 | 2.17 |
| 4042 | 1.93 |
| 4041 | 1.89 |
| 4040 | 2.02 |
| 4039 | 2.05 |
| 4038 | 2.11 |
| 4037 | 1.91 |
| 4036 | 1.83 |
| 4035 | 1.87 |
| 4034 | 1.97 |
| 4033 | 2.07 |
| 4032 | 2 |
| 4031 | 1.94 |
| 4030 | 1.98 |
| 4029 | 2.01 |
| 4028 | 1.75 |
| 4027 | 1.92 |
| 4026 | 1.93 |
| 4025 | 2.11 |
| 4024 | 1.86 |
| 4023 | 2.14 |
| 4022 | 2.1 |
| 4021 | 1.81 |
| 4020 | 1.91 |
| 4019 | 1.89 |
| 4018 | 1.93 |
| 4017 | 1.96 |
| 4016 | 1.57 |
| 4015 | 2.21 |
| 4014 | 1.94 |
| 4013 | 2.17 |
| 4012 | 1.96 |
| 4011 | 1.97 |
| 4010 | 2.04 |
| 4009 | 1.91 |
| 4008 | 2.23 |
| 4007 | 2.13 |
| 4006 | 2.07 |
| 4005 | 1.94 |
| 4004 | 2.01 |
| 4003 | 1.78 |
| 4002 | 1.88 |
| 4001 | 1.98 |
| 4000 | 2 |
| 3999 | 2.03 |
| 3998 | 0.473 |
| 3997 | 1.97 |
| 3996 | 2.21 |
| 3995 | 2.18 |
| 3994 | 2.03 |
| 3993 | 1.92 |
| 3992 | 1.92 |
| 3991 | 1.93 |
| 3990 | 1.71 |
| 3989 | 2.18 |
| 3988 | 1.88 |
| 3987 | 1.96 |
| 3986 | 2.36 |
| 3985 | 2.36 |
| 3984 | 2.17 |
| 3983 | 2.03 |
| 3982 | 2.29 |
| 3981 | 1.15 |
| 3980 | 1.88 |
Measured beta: 3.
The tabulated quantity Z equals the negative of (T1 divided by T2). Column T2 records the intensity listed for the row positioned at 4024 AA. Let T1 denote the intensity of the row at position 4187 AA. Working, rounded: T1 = 1.83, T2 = 1.86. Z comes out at -0.98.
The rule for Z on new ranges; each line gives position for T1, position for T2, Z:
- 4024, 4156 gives -0.59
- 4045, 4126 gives -0.98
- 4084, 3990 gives -1.26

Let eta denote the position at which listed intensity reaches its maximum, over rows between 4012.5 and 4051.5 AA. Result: 4015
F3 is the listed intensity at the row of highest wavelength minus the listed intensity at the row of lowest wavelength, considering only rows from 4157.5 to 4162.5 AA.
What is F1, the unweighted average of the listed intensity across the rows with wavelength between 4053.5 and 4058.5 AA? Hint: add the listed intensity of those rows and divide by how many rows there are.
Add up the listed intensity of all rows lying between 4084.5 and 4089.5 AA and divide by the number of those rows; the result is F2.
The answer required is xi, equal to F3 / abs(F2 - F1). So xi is -5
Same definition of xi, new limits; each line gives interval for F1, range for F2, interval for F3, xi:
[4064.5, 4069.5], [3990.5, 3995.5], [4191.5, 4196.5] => 26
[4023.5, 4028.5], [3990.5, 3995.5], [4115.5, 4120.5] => 2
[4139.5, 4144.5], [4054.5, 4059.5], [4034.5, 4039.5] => 1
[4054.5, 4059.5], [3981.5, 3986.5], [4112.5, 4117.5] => 1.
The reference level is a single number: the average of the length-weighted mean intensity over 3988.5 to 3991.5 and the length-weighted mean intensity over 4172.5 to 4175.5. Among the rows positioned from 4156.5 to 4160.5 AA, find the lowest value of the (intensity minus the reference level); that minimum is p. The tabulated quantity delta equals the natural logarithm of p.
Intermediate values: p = 0.073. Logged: -2.6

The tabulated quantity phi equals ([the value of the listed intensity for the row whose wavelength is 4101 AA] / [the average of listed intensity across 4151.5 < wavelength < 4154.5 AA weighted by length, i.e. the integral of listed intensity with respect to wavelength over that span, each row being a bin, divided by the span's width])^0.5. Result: 1.15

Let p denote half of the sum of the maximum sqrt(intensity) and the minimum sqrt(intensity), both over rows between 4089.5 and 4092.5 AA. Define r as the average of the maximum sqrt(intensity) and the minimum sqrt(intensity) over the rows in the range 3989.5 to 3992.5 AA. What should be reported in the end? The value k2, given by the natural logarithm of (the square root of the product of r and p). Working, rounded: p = 1.44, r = 1.35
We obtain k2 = 0.33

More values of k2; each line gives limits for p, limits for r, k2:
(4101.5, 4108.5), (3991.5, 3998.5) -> 0.22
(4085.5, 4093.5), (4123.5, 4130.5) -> 0.33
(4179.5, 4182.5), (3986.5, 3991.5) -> 0.27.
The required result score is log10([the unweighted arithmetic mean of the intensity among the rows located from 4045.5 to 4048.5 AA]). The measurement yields 0.294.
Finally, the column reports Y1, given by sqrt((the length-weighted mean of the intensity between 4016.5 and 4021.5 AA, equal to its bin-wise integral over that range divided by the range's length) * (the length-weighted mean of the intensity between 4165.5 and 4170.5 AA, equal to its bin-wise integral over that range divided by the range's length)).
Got 1.86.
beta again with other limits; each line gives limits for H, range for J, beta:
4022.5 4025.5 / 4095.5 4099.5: -10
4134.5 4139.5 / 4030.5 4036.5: -5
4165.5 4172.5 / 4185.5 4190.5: 2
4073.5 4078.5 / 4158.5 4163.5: 45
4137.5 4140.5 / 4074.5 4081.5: -11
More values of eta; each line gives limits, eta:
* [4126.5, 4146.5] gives 4133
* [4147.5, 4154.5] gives 4152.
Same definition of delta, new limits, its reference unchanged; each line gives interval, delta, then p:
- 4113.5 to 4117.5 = -2.8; 0.063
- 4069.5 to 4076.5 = -2.2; 0.113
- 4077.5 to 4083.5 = -1.6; 0.193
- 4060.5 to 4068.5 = -3.1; 0.043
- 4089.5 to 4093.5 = -2.1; 0.123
